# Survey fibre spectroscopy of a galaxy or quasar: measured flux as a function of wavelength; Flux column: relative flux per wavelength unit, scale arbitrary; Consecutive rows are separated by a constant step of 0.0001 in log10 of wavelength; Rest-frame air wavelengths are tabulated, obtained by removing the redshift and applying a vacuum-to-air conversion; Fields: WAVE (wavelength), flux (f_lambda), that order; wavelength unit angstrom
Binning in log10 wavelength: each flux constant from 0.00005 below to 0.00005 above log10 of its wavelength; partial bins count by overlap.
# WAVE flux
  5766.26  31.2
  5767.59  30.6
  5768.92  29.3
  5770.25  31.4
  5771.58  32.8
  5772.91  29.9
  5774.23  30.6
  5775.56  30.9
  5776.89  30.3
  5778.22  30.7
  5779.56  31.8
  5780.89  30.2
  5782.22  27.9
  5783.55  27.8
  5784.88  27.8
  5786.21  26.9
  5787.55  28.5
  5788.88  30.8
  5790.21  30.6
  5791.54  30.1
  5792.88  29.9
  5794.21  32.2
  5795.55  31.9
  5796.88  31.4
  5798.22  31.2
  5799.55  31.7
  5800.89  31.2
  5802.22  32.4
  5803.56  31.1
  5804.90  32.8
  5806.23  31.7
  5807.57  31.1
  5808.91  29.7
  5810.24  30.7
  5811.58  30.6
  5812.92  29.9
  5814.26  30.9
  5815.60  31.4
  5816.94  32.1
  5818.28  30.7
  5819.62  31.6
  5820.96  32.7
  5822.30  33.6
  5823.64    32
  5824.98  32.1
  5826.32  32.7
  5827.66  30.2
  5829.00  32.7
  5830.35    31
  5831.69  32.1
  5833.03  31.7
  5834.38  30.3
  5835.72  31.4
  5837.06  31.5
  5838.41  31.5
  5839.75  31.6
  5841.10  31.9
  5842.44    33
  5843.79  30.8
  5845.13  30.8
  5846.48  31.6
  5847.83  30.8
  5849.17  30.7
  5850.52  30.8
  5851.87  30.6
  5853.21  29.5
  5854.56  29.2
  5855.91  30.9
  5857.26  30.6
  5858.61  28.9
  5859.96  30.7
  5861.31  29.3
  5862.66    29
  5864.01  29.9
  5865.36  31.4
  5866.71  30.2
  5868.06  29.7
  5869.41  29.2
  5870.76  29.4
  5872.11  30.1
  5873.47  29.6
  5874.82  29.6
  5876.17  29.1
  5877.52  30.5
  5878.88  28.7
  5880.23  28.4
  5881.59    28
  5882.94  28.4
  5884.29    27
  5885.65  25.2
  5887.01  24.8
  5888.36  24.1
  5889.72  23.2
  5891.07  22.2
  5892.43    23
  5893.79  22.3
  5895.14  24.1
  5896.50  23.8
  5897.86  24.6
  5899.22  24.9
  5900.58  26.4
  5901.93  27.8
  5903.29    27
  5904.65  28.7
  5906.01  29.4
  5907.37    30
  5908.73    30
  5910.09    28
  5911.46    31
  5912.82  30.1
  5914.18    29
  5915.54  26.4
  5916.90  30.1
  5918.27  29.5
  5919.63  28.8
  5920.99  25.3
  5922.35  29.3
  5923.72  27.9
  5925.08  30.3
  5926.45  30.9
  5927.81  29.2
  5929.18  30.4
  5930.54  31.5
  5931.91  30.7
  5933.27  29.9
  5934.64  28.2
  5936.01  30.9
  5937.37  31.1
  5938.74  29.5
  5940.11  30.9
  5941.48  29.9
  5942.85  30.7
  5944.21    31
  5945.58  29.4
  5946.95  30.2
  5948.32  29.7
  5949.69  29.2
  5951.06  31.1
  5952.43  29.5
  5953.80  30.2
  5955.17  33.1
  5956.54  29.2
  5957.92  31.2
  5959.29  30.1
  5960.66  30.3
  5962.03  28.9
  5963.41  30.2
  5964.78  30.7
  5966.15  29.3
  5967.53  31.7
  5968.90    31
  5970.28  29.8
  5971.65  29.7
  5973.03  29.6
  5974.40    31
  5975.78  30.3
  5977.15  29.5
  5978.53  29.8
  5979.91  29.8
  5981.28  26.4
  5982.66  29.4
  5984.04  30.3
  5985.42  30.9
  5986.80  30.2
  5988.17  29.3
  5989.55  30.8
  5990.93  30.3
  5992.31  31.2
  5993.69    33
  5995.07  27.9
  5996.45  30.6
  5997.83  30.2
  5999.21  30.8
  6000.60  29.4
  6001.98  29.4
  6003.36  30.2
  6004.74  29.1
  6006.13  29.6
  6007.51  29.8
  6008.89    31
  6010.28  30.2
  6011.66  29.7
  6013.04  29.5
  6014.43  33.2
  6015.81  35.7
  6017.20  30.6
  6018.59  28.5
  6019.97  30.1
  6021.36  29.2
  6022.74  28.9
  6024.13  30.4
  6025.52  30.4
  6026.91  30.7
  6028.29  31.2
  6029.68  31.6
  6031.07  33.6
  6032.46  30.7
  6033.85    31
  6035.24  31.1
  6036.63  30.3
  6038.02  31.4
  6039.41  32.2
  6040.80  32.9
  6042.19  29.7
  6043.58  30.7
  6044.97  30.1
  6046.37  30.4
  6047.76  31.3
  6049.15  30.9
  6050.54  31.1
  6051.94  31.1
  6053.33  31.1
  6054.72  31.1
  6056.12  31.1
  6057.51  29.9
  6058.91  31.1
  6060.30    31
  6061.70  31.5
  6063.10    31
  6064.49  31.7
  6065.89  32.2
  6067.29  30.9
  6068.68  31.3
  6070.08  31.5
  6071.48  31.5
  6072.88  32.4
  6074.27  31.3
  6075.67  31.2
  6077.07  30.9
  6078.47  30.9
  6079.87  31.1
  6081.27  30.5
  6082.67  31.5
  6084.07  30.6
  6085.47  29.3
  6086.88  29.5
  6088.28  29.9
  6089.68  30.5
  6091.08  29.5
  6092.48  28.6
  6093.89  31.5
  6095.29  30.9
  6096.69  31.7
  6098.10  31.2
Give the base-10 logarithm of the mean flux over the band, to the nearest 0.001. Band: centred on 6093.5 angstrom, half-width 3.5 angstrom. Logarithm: 1.483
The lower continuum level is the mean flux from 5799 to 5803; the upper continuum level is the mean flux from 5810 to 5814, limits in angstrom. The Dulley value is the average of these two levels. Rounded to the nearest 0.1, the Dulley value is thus 31.1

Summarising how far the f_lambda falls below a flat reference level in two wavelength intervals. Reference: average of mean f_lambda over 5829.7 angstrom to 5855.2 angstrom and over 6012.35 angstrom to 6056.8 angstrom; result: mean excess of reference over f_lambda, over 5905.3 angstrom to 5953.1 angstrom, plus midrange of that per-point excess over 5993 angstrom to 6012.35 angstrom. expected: 2.0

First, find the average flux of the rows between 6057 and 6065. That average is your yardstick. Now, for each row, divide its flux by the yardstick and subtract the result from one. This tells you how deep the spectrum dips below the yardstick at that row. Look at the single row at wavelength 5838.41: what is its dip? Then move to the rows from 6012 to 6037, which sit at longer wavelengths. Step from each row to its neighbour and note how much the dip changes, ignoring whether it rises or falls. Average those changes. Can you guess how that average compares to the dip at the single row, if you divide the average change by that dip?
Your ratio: -3.2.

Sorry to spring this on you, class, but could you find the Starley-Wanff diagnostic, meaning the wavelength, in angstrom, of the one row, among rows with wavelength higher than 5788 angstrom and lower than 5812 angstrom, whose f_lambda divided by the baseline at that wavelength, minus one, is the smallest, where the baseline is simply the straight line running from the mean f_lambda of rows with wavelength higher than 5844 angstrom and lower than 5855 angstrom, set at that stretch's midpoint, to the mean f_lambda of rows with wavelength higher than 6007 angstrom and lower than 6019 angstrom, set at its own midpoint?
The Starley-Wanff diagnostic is 5808.91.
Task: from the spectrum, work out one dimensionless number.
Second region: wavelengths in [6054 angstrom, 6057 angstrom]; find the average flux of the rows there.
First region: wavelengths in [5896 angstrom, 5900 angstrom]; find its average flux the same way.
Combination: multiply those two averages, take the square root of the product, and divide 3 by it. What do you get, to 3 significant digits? 0.109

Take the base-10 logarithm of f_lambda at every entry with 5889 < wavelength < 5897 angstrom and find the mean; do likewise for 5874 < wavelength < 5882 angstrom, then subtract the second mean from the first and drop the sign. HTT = 0.100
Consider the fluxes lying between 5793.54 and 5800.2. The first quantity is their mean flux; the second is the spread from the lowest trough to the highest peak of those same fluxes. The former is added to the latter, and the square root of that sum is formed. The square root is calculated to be 5.72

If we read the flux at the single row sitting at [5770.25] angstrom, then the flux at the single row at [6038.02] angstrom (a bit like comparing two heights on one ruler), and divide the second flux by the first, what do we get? 1.00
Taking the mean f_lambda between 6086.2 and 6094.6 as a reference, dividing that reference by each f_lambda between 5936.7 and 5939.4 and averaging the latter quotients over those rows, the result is 0.99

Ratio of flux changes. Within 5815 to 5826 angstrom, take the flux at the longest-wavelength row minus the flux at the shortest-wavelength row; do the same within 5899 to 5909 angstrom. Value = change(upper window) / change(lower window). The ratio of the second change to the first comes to 7.3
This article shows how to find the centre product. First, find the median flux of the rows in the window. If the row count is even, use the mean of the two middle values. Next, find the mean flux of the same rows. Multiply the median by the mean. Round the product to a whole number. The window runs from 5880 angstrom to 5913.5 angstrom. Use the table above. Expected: 715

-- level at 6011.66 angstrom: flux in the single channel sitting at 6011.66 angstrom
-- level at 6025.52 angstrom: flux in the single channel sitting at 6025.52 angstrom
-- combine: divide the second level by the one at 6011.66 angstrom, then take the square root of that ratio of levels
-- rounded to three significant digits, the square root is 1.01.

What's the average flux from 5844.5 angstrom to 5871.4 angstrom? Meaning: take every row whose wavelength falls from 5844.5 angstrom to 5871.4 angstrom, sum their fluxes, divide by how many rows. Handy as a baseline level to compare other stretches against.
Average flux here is 30.2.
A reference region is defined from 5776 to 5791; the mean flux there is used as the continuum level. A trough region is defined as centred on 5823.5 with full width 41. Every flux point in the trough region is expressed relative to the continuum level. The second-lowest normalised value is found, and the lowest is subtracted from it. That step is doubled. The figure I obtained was 0.014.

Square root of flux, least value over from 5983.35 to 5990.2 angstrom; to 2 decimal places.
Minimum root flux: 5.41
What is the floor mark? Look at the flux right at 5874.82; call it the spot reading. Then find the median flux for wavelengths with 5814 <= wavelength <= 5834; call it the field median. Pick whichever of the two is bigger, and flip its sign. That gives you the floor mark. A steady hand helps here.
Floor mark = -32.0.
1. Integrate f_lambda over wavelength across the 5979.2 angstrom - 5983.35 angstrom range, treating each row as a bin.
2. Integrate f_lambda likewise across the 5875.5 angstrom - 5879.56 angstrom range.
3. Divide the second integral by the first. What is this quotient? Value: 1.01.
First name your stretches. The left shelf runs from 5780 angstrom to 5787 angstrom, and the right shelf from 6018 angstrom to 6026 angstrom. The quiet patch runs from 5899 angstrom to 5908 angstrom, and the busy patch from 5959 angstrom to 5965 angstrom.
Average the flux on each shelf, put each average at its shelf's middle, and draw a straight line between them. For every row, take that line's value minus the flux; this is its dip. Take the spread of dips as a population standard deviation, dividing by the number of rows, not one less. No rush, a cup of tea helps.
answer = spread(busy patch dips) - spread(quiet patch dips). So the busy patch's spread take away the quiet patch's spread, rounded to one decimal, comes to -1.0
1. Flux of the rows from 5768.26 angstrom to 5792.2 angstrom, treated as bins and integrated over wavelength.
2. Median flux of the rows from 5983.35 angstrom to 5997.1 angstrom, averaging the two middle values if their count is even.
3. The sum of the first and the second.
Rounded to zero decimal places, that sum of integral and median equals 747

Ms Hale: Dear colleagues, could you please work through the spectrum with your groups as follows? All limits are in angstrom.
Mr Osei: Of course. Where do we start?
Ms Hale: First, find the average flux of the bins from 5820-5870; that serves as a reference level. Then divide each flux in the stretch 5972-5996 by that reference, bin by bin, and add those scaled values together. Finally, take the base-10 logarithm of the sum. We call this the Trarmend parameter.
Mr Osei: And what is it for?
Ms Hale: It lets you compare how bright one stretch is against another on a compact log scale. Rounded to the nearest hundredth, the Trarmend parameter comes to 1.22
